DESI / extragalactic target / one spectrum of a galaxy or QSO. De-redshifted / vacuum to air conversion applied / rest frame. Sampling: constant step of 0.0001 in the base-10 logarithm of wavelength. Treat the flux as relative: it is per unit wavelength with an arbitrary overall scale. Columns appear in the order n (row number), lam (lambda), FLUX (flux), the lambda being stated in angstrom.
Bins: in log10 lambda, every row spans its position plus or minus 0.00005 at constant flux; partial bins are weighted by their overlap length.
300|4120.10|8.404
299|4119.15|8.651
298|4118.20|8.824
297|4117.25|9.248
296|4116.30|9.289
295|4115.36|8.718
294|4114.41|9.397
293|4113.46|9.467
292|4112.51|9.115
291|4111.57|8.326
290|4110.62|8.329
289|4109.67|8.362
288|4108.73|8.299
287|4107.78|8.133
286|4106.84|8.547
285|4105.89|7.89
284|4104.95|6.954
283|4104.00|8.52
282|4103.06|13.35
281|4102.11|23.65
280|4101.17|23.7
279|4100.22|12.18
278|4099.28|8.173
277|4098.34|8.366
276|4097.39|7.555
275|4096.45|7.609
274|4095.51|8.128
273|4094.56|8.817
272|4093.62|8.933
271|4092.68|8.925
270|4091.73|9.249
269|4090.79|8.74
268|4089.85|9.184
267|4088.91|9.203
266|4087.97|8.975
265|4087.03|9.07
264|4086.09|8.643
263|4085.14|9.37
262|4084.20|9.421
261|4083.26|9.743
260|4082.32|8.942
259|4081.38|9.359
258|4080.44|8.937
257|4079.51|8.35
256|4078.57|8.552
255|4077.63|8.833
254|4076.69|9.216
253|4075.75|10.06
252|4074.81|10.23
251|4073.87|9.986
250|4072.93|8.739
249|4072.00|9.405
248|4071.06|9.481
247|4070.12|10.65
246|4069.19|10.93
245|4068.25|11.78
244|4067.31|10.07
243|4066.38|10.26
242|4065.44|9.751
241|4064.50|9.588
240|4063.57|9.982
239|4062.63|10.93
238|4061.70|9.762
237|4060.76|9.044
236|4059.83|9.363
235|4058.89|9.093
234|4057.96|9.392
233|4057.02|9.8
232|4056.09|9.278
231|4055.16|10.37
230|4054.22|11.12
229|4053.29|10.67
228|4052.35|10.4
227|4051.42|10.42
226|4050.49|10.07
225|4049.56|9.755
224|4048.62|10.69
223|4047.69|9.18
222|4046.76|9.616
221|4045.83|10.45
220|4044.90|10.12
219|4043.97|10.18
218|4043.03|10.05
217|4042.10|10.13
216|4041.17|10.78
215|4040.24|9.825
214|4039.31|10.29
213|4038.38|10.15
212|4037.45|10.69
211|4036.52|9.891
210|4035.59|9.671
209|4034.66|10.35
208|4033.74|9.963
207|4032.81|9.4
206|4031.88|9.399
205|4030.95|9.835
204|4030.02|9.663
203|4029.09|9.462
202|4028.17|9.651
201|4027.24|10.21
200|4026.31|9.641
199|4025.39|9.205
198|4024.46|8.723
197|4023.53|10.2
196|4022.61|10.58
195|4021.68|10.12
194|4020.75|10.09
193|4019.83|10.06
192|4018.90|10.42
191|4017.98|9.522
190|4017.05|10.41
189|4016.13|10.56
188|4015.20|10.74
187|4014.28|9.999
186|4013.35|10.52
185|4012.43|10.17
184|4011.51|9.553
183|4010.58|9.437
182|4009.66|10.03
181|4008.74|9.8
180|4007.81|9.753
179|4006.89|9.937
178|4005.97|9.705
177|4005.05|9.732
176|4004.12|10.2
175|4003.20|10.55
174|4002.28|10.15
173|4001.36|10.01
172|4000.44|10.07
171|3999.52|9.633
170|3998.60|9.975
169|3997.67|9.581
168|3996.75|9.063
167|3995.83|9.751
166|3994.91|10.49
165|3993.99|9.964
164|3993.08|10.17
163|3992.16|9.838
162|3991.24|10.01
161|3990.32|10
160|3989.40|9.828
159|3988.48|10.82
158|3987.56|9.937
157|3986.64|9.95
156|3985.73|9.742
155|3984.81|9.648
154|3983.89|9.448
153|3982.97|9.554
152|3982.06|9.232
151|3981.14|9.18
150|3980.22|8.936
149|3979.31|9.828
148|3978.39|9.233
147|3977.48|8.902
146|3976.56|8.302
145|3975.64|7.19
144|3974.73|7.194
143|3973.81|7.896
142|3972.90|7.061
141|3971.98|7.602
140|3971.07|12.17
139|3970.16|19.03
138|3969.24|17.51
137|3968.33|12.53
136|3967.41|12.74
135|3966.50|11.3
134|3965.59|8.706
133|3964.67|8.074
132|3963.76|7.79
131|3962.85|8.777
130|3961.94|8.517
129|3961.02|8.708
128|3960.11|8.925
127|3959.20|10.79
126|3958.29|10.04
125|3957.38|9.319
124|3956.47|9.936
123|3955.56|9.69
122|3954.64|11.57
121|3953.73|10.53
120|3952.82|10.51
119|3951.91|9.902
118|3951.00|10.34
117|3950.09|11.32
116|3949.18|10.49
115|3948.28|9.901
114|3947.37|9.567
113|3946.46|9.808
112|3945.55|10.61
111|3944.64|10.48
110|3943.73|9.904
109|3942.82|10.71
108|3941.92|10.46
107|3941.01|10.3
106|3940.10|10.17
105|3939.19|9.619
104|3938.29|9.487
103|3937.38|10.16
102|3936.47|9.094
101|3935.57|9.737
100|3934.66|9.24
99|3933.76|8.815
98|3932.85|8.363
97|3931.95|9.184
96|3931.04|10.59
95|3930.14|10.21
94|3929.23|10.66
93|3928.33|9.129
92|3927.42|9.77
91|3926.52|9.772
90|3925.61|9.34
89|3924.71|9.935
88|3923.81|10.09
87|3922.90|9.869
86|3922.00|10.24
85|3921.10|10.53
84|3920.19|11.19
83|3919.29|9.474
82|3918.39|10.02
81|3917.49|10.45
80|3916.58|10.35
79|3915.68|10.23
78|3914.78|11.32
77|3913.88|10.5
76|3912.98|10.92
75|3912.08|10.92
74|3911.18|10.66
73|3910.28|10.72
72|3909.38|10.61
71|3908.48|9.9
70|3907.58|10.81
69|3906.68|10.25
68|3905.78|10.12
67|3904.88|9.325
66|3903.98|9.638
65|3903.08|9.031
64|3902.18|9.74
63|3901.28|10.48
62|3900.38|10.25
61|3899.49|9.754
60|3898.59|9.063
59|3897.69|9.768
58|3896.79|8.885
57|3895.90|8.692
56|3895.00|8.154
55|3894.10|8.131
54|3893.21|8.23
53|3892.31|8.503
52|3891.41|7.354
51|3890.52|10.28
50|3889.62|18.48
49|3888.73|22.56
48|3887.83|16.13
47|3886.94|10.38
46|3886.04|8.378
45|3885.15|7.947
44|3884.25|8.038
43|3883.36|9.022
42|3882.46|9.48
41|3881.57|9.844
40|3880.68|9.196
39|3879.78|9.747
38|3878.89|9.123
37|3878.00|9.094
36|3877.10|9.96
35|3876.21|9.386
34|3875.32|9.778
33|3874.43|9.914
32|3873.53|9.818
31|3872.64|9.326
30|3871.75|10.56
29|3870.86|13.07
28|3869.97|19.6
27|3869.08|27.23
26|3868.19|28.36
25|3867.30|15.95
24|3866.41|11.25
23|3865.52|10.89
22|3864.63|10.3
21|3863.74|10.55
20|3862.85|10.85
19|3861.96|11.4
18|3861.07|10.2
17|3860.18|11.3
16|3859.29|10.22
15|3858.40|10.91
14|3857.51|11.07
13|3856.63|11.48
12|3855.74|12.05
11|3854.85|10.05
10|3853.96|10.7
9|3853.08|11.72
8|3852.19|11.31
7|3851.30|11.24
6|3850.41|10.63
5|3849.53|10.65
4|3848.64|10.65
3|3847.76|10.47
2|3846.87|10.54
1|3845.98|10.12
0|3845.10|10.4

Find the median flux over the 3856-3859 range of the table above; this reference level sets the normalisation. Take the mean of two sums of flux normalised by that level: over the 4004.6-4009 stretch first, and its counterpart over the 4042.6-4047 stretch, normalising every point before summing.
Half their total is 4.5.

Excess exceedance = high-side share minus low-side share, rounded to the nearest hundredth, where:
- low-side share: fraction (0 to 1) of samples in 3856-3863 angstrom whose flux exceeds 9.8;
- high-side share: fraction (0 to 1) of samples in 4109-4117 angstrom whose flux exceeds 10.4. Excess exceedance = -1.00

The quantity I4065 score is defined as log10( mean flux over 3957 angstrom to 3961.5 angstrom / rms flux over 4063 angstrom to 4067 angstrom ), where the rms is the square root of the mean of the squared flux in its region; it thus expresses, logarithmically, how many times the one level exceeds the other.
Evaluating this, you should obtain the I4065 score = -0.02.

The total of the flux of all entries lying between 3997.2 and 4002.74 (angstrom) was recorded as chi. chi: 59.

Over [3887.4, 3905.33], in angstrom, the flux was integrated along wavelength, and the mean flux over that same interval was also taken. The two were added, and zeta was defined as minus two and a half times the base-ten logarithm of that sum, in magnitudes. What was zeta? -5.76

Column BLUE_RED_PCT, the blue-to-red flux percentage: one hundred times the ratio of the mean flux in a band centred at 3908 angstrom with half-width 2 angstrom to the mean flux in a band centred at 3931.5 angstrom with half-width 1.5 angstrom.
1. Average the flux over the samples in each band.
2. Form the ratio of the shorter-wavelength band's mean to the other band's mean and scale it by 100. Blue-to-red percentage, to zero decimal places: 108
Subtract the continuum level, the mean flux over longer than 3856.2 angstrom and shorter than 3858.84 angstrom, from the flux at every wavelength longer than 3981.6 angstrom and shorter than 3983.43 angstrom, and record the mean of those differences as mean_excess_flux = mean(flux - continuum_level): -1.8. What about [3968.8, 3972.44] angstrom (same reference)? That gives 2.9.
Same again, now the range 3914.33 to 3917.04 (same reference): -0.5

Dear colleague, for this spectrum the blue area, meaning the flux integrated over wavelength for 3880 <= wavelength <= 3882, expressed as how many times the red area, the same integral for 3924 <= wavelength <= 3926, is 0.98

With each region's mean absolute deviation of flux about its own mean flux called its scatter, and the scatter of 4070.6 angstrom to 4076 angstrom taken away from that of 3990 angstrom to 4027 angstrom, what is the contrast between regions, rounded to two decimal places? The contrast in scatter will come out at -0.12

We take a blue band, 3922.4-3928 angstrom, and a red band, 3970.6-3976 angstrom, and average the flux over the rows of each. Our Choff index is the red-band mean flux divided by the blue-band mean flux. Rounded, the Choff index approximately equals 0.84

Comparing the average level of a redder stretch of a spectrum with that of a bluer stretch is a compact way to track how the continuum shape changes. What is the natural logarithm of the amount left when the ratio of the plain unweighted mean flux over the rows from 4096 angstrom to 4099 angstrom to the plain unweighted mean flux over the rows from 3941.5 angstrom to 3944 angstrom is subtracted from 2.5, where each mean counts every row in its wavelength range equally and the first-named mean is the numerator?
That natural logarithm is 0.56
